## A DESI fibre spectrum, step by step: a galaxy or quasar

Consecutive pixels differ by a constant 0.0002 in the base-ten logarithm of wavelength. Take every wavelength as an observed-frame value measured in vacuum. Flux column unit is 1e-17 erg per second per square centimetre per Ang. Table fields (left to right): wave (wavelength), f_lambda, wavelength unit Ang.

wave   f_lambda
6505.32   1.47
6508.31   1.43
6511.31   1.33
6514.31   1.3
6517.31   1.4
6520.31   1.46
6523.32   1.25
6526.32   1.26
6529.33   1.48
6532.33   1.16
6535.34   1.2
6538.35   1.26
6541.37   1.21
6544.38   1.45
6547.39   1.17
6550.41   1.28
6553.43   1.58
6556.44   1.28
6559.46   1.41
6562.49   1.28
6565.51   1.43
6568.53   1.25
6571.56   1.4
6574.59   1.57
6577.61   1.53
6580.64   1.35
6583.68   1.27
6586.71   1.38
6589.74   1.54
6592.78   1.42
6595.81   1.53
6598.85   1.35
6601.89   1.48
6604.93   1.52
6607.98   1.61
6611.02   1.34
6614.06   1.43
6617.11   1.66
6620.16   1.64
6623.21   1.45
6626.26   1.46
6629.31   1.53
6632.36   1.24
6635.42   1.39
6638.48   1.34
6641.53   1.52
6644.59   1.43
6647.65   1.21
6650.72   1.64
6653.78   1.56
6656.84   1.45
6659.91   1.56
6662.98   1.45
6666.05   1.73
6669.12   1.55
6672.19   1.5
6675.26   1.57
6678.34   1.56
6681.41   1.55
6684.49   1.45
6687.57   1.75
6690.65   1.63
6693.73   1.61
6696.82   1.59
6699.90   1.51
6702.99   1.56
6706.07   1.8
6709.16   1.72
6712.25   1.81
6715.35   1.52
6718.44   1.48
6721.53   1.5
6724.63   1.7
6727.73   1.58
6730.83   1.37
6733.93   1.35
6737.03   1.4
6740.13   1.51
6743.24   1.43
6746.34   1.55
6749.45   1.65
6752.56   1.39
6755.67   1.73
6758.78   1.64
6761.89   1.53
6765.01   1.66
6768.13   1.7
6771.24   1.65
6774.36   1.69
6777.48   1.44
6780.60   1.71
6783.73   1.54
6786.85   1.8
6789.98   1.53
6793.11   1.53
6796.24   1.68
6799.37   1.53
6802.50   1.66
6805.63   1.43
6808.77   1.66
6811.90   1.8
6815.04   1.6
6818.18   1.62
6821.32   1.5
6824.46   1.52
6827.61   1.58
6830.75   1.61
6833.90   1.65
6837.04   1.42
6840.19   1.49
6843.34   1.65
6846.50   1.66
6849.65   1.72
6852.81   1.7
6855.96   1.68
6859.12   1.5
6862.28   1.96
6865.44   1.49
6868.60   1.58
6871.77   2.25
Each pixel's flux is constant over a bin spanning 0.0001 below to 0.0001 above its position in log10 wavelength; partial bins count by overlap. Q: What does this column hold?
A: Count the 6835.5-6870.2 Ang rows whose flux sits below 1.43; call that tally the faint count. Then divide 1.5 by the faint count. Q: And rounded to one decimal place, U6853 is 1.5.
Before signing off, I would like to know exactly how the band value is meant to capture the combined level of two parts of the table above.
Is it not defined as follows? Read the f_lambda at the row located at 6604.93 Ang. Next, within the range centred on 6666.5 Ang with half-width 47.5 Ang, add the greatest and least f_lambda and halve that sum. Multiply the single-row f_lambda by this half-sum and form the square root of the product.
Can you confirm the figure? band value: 1.51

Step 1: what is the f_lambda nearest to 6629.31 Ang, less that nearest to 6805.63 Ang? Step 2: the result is 0.10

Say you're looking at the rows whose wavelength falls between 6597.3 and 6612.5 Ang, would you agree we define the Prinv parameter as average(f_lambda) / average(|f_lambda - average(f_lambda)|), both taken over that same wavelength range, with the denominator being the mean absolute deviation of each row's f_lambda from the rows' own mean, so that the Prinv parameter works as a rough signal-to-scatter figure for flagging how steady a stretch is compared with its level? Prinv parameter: 15.9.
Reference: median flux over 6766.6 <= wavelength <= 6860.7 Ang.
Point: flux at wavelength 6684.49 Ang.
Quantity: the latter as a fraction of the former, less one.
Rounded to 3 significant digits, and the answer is -0.113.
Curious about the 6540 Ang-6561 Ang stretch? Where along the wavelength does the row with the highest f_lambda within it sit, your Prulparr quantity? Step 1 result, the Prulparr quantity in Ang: 6553.43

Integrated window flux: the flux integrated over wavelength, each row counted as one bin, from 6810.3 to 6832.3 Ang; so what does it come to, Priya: 35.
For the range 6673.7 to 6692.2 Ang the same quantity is 29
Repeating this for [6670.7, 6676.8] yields 9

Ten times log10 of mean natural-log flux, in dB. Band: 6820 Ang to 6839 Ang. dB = -3.62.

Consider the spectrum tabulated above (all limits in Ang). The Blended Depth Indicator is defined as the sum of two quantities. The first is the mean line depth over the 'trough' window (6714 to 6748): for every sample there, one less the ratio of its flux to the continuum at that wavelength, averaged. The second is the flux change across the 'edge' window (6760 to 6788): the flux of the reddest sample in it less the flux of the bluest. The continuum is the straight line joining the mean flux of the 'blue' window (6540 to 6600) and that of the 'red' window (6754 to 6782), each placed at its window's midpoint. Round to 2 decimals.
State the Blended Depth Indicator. 0.33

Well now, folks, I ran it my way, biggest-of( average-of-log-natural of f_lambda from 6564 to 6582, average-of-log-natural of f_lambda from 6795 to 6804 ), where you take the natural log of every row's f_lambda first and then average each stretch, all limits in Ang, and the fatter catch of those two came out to 0.48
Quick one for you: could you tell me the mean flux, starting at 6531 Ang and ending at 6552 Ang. 1.2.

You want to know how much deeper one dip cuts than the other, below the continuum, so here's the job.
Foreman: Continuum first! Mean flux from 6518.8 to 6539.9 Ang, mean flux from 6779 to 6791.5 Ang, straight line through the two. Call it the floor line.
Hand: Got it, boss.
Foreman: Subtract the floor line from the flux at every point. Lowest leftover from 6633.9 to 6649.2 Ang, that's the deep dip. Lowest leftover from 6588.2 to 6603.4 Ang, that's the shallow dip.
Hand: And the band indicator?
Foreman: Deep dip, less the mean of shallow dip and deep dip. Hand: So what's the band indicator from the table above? -0.10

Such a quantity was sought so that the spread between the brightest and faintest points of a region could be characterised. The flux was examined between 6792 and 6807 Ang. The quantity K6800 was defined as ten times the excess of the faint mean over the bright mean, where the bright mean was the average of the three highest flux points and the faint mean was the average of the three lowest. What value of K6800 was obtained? -1.3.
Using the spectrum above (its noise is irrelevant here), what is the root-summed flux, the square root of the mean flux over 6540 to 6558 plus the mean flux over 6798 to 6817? 1.72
